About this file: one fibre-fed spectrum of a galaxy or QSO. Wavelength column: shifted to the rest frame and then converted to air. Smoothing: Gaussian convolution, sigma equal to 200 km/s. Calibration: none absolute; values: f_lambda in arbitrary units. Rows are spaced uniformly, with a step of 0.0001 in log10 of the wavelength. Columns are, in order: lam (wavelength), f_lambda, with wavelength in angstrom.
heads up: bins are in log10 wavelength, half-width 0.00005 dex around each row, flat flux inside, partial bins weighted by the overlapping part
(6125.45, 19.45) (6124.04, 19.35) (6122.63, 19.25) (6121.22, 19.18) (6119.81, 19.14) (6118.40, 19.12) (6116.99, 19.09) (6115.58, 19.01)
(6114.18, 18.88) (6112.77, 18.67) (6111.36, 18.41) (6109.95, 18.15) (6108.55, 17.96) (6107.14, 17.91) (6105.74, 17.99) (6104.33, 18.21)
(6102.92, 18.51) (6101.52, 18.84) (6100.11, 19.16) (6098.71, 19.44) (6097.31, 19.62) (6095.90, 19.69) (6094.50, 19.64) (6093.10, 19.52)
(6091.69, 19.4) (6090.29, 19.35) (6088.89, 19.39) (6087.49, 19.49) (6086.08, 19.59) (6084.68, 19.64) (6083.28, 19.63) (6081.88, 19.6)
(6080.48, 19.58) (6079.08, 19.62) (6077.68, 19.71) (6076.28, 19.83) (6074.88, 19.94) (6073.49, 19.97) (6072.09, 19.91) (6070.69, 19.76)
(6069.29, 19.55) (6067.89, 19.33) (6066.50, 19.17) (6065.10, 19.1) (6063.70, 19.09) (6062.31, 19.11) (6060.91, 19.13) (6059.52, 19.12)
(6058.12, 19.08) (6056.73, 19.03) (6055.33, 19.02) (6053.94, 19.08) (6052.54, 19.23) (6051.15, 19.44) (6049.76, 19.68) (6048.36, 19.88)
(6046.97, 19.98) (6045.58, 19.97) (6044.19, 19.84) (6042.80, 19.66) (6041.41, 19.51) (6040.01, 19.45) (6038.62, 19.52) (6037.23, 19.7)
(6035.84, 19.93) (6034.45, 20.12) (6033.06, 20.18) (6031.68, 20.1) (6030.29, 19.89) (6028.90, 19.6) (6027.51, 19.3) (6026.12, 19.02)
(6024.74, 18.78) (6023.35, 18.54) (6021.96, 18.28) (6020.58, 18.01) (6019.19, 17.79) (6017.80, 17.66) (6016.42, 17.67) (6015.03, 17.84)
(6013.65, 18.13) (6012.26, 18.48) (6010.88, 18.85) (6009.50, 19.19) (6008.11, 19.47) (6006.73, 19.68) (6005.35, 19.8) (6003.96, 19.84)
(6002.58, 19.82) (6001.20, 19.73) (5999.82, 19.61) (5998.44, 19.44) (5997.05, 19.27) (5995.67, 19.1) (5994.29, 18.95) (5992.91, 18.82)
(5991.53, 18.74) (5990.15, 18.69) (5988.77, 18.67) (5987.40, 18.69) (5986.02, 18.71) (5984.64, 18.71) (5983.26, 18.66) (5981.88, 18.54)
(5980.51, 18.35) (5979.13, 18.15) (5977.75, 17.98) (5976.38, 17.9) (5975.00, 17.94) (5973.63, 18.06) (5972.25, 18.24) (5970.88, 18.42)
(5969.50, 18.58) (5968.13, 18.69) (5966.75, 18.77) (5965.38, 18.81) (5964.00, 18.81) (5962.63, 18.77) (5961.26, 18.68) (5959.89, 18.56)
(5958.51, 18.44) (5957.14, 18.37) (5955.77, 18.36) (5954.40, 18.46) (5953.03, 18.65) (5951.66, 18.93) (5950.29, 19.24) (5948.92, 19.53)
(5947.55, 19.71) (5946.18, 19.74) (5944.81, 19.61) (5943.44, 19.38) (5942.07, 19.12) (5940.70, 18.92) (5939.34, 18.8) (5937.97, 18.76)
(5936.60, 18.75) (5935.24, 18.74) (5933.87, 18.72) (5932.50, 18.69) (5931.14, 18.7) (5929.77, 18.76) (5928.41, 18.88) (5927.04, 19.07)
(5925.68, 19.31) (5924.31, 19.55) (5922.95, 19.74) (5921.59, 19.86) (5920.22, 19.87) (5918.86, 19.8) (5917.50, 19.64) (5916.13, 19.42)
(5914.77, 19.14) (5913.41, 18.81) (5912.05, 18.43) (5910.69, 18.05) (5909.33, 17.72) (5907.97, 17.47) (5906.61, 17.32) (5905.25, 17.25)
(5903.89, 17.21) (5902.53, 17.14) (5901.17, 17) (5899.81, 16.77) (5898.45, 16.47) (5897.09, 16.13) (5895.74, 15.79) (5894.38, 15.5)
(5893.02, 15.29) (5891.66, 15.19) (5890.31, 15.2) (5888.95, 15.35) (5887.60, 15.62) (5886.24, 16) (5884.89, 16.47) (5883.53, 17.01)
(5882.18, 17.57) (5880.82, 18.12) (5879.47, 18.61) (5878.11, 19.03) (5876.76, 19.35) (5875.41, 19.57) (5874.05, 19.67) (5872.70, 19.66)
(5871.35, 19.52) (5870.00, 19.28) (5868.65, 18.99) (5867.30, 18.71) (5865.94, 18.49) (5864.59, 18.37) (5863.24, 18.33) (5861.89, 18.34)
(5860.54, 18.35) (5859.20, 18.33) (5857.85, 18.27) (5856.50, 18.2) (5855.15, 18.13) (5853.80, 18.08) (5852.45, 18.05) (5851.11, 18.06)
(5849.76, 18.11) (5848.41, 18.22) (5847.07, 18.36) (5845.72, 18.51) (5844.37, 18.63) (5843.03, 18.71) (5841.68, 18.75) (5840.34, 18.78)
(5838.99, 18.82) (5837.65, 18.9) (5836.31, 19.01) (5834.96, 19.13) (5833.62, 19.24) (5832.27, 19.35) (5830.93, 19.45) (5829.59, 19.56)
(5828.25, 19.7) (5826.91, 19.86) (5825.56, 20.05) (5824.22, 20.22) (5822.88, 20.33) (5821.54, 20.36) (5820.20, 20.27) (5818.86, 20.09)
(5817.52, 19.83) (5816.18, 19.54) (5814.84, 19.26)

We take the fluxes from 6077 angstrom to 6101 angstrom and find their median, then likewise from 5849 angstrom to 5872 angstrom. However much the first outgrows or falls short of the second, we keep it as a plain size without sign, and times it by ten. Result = 13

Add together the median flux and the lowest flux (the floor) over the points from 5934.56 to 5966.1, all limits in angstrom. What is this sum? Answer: 37.2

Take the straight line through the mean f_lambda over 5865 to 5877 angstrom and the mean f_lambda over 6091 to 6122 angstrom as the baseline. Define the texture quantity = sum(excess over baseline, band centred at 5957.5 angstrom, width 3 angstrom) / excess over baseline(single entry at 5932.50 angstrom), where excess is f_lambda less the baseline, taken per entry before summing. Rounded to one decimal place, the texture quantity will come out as 3.1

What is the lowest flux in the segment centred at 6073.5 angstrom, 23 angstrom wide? 19.09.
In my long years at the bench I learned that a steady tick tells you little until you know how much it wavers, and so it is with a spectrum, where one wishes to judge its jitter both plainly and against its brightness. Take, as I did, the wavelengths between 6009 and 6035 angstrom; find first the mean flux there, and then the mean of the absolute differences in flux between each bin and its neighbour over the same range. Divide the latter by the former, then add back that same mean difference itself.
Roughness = 0.24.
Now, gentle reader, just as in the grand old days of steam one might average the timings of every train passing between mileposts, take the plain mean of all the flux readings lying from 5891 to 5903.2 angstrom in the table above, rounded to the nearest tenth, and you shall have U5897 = 16.1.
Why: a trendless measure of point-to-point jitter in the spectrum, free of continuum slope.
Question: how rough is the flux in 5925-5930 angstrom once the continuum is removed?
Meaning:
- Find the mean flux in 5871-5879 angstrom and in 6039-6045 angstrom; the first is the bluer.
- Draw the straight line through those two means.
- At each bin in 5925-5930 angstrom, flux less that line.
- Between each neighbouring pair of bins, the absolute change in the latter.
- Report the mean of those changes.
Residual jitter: 0.18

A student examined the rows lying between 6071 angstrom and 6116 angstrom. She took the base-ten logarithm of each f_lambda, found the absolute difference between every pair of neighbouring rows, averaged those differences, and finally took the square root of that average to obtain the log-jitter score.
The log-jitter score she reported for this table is 0.055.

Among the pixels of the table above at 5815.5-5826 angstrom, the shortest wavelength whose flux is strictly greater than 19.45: 5816.18 angstrom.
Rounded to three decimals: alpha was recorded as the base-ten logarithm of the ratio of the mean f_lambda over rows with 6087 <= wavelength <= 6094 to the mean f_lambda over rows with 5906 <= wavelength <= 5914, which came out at 0.034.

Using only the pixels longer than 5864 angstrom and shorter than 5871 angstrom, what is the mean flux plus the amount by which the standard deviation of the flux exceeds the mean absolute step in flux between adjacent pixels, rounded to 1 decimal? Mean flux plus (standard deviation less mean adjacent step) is 18.9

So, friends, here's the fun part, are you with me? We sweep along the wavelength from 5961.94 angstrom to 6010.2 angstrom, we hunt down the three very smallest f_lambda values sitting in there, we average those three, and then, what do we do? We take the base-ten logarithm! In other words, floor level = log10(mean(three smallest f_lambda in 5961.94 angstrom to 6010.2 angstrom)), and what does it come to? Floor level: 1.25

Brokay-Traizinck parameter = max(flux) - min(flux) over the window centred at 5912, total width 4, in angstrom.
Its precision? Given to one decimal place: 0.8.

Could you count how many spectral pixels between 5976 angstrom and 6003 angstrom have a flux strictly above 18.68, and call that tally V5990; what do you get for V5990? 13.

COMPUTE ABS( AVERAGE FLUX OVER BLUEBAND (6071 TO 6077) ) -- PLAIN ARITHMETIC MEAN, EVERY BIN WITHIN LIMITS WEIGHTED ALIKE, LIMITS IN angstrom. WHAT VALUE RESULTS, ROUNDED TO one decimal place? 19.9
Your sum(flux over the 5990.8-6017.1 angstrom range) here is 362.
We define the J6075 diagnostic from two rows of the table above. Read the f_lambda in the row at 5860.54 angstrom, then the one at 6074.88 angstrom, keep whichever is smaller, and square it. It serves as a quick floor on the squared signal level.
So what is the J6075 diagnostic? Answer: 337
